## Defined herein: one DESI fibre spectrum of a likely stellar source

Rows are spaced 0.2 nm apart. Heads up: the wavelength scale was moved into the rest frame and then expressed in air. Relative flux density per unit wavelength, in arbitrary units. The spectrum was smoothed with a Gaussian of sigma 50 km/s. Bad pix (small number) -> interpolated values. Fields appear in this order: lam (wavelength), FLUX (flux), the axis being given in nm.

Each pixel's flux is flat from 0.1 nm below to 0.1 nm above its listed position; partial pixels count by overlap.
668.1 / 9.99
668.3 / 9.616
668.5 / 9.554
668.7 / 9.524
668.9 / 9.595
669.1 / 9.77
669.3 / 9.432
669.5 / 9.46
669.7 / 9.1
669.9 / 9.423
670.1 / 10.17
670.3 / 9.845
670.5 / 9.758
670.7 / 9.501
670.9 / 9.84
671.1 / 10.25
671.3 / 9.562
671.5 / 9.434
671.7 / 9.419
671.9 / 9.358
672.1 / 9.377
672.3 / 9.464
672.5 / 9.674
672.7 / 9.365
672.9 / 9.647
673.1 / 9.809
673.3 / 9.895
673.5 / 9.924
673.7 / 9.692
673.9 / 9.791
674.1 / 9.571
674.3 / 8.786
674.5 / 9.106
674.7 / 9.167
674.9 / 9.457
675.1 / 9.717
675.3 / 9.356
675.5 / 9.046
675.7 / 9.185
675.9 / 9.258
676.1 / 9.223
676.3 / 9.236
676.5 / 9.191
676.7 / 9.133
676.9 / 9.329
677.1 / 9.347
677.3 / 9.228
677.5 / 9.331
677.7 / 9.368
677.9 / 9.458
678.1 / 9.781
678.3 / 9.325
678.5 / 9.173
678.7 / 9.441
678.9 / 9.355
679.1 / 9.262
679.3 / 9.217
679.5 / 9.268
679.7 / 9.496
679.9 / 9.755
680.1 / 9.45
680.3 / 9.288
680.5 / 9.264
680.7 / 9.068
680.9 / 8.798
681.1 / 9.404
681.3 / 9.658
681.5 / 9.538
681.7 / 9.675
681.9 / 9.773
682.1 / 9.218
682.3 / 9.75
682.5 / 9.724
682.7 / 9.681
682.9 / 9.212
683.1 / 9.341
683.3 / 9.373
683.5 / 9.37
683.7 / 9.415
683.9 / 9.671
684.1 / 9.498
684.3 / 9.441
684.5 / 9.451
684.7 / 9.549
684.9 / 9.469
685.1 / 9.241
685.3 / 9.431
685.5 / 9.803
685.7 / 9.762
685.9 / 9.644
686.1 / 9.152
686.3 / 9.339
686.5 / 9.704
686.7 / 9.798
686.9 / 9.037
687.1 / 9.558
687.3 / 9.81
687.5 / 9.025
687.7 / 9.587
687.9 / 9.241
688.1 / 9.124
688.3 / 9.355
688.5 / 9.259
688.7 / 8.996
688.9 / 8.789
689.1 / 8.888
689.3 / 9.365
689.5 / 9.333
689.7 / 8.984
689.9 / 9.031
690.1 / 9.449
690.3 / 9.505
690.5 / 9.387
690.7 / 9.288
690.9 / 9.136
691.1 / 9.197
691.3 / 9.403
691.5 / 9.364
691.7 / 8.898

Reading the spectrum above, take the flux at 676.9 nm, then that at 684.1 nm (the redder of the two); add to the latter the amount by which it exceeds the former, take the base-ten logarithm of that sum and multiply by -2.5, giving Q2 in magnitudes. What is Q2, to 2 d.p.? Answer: -2.46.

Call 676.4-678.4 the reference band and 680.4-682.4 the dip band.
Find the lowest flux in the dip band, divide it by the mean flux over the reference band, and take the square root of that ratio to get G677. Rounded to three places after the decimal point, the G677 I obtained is 0.970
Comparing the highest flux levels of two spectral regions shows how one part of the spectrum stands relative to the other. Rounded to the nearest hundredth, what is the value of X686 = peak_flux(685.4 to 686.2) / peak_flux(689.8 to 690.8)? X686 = 1.03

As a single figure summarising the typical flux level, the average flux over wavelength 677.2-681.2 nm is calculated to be 9.34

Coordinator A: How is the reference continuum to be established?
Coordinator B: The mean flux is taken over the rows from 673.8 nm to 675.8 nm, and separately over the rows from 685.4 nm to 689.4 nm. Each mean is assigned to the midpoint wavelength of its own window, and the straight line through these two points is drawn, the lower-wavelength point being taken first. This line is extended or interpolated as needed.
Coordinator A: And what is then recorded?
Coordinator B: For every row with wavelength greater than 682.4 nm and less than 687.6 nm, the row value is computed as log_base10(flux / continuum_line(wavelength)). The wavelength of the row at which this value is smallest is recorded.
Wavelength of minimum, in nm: 687.5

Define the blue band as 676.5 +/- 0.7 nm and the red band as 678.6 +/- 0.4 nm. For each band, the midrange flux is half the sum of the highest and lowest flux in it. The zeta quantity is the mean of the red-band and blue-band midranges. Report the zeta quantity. 9.27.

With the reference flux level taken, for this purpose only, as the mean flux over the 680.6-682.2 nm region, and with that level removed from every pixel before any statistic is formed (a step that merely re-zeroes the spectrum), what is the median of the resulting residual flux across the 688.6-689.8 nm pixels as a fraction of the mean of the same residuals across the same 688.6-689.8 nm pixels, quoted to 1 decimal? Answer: 1.2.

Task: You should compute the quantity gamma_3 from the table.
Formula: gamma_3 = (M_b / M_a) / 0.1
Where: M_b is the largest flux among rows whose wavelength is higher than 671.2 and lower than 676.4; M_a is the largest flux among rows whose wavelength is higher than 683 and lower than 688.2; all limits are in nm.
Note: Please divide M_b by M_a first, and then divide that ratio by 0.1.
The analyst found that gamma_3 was 10.1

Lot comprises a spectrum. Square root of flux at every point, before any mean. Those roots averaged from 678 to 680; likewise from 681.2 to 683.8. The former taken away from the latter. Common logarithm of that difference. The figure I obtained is -1.75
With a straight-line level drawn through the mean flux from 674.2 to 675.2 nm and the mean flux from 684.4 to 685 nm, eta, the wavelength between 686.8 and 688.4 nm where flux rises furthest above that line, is 687.3 nm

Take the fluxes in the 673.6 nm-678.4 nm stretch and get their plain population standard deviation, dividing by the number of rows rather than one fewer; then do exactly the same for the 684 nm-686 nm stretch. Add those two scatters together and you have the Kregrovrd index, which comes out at 0.40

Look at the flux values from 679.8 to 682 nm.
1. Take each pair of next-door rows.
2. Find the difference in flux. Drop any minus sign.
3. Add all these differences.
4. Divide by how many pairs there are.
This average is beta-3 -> 0.22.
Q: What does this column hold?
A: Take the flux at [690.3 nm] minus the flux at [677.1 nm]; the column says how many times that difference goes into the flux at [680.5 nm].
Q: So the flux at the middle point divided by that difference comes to 59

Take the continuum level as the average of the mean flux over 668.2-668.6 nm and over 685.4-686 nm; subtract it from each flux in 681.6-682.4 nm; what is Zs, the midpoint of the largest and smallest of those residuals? -0.17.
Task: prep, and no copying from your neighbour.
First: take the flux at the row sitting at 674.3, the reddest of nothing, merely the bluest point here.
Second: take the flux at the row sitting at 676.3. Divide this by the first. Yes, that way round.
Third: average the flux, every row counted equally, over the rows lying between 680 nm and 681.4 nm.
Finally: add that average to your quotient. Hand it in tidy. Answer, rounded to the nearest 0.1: 10.3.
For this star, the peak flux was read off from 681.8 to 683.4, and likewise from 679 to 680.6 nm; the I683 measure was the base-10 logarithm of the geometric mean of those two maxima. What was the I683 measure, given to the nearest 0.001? 0.990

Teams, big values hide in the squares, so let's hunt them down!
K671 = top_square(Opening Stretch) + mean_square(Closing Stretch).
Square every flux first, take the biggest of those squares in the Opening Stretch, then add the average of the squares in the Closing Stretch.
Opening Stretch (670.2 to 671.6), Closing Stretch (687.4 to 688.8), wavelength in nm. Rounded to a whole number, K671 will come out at 190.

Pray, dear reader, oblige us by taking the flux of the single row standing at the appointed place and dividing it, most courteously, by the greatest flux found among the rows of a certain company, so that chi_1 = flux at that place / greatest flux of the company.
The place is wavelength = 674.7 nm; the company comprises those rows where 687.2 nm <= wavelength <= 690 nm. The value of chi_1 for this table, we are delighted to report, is 0.93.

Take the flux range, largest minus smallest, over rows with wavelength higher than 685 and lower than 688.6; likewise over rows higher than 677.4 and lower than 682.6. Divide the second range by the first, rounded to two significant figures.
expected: 1.3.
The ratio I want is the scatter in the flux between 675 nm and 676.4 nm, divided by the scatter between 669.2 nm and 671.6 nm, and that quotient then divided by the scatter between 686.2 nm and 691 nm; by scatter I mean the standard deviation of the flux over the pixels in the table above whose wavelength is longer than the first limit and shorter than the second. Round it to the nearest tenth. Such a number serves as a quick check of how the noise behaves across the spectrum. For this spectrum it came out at 2.2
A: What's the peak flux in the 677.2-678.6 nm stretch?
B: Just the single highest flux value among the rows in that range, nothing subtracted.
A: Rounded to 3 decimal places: 9.781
